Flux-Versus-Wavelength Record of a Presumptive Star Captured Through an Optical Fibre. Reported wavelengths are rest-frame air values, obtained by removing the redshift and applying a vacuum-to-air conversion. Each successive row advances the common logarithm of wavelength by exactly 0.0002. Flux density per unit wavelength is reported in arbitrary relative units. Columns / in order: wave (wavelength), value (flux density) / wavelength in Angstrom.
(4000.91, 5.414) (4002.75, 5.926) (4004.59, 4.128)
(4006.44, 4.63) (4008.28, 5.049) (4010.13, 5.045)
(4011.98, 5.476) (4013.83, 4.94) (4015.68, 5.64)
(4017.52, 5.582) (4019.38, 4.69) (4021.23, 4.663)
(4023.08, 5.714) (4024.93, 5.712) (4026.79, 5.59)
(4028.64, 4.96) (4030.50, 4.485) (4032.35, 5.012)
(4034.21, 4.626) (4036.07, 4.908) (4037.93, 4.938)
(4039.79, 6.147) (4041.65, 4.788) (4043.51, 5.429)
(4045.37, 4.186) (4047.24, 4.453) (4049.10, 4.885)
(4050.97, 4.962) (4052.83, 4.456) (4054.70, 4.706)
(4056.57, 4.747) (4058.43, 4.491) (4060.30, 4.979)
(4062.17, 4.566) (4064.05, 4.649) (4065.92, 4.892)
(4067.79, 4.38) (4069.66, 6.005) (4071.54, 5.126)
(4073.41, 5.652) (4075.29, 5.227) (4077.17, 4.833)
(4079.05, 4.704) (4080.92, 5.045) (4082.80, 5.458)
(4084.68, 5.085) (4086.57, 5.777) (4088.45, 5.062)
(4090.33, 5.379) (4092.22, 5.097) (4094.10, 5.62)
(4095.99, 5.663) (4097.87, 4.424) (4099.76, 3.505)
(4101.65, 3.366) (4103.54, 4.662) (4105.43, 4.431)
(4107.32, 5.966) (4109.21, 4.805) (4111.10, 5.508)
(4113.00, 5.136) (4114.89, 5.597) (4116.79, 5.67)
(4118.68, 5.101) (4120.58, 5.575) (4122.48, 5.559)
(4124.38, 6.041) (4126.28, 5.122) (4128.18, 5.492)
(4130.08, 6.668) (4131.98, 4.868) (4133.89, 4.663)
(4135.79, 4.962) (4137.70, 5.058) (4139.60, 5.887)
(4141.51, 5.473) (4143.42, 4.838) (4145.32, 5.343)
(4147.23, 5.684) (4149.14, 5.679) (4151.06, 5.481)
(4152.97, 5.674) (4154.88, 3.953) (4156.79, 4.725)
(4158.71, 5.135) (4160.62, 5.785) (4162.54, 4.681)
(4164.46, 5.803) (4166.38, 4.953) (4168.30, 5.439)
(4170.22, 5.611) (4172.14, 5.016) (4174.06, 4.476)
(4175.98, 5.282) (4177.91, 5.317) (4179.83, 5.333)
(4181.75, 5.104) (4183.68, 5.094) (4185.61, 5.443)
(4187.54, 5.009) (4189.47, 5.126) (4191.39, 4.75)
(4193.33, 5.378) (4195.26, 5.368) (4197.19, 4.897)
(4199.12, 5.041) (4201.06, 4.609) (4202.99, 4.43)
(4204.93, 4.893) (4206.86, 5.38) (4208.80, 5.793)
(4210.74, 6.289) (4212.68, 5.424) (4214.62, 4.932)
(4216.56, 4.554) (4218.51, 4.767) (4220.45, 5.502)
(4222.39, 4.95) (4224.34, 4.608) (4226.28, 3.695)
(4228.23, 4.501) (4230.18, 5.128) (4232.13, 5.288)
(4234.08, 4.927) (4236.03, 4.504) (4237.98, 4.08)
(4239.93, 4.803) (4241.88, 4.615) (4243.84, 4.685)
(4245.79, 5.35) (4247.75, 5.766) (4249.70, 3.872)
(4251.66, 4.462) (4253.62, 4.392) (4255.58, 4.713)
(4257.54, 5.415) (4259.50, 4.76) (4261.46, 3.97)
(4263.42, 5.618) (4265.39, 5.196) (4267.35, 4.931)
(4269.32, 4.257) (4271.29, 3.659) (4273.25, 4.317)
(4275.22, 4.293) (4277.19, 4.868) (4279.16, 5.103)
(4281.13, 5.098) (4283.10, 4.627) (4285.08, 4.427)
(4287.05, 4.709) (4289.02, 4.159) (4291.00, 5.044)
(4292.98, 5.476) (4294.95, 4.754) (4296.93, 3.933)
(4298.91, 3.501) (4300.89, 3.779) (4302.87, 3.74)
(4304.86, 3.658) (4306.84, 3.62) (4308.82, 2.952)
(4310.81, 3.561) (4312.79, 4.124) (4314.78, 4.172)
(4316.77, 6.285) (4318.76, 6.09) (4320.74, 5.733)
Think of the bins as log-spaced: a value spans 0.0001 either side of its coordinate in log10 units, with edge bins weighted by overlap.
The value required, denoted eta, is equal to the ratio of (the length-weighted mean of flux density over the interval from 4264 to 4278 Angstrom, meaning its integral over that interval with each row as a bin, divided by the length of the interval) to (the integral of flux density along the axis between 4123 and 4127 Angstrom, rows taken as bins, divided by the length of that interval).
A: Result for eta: 0.81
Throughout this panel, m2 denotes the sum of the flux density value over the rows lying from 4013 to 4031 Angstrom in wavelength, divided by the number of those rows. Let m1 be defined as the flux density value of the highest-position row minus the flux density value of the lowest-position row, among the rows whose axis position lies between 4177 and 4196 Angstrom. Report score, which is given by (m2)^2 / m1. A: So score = 530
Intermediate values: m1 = 0.1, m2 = 5.20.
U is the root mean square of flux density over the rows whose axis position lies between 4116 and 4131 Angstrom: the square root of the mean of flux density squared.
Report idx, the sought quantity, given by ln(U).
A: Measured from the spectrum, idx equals 1.74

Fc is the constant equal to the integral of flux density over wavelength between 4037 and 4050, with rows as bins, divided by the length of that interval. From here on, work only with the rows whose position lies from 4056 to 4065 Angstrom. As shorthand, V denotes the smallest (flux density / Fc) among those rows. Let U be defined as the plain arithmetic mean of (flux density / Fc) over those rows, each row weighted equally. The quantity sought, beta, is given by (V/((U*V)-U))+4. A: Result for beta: -6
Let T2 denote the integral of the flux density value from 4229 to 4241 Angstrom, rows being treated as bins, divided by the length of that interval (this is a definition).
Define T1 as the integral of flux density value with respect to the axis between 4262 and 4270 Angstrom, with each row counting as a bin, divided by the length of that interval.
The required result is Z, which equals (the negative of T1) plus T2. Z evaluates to -0.2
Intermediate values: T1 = 5.0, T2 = 4.78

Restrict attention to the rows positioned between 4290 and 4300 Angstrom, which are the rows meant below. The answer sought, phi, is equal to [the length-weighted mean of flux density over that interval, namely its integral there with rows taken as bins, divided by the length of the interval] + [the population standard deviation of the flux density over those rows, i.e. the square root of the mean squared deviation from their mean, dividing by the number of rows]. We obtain 5.26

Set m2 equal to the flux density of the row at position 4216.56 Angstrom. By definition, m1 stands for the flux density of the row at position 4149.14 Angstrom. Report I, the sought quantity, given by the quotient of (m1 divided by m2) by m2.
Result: 0.274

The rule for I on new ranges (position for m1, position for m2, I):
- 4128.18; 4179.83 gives 0.193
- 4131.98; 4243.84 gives 0.222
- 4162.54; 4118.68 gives 0.180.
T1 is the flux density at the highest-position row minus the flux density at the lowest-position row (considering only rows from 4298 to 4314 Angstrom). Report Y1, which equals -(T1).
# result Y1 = -0.6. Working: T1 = 0.6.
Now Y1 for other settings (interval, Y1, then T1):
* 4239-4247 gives -0.5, 0.5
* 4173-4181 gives -0.9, 0.9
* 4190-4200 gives -0.3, 0.3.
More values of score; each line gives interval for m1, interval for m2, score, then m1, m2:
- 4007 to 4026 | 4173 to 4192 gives 39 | 0.7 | 5.09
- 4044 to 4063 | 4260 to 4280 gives 56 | 0.4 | 4.62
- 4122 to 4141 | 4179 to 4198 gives 81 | 0.3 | 5.15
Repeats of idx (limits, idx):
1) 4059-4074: 1.62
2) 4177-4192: 1.64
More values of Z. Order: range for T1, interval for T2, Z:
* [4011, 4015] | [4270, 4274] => -1.2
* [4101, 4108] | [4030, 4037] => 0.2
